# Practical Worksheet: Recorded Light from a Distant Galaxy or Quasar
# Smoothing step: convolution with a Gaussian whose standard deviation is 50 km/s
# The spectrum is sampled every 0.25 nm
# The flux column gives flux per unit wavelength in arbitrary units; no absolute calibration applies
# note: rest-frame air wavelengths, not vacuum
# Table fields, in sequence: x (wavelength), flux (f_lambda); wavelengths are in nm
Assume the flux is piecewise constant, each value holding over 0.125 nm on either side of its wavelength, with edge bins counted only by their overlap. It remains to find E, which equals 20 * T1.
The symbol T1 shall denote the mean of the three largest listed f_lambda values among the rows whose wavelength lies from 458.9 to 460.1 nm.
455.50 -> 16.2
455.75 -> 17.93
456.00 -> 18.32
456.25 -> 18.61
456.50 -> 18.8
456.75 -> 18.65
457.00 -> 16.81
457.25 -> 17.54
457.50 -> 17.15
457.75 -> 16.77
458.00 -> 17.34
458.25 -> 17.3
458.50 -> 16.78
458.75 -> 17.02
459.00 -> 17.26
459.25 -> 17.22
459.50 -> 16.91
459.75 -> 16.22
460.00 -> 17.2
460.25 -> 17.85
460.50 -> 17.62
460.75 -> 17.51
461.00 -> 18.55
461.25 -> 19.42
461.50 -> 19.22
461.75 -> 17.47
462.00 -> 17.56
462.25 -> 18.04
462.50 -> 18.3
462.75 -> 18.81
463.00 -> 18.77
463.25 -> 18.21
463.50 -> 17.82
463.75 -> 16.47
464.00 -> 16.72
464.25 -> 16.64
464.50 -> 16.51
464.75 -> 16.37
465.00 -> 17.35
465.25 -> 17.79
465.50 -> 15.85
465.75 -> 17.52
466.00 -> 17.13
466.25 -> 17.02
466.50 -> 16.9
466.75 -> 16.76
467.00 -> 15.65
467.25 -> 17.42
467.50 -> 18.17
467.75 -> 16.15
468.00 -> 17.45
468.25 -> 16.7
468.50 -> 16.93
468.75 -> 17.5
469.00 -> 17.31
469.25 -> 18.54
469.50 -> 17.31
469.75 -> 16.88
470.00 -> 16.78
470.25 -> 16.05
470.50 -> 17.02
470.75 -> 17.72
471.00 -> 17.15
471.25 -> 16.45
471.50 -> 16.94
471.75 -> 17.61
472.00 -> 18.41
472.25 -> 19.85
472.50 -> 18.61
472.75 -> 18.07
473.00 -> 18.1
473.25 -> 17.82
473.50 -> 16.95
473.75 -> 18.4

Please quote 345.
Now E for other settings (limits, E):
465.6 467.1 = 344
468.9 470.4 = 354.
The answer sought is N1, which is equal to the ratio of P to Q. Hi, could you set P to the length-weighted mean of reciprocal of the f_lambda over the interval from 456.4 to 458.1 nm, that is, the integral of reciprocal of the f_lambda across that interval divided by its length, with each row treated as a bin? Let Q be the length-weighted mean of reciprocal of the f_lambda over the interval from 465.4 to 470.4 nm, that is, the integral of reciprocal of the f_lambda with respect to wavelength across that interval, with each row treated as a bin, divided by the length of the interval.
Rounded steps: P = 0.0570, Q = 0.0589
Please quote 0.97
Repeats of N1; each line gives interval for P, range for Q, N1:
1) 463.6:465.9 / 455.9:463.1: 1.05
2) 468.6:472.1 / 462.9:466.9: 0.99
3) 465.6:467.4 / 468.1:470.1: 1.02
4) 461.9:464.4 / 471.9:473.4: 1.04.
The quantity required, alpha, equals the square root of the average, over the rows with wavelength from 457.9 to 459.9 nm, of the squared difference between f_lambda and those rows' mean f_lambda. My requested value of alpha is 0.35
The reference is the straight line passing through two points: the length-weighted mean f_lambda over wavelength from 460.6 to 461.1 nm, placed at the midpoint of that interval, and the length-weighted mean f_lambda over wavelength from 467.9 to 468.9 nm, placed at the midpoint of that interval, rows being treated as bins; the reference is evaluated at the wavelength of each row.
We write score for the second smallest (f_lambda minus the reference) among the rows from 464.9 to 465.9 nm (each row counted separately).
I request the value -0.17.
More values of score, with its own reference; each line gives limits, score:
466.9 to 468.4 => -1.06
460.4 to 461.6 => -0.40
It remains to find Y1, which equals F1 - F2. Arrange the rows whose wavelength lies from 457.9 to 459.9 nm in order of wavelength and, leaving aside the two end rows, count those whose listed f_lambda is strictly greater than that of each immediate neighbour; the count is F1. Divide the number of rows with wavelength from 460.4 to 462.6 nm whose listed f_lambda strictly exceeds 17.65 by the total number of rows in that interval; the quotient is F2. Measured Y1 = 0.4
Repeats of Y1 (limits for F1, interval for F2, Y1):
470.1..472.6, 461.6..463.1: 1.3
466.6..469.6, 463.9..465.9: 3.9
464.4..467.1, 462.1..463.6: 1.0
